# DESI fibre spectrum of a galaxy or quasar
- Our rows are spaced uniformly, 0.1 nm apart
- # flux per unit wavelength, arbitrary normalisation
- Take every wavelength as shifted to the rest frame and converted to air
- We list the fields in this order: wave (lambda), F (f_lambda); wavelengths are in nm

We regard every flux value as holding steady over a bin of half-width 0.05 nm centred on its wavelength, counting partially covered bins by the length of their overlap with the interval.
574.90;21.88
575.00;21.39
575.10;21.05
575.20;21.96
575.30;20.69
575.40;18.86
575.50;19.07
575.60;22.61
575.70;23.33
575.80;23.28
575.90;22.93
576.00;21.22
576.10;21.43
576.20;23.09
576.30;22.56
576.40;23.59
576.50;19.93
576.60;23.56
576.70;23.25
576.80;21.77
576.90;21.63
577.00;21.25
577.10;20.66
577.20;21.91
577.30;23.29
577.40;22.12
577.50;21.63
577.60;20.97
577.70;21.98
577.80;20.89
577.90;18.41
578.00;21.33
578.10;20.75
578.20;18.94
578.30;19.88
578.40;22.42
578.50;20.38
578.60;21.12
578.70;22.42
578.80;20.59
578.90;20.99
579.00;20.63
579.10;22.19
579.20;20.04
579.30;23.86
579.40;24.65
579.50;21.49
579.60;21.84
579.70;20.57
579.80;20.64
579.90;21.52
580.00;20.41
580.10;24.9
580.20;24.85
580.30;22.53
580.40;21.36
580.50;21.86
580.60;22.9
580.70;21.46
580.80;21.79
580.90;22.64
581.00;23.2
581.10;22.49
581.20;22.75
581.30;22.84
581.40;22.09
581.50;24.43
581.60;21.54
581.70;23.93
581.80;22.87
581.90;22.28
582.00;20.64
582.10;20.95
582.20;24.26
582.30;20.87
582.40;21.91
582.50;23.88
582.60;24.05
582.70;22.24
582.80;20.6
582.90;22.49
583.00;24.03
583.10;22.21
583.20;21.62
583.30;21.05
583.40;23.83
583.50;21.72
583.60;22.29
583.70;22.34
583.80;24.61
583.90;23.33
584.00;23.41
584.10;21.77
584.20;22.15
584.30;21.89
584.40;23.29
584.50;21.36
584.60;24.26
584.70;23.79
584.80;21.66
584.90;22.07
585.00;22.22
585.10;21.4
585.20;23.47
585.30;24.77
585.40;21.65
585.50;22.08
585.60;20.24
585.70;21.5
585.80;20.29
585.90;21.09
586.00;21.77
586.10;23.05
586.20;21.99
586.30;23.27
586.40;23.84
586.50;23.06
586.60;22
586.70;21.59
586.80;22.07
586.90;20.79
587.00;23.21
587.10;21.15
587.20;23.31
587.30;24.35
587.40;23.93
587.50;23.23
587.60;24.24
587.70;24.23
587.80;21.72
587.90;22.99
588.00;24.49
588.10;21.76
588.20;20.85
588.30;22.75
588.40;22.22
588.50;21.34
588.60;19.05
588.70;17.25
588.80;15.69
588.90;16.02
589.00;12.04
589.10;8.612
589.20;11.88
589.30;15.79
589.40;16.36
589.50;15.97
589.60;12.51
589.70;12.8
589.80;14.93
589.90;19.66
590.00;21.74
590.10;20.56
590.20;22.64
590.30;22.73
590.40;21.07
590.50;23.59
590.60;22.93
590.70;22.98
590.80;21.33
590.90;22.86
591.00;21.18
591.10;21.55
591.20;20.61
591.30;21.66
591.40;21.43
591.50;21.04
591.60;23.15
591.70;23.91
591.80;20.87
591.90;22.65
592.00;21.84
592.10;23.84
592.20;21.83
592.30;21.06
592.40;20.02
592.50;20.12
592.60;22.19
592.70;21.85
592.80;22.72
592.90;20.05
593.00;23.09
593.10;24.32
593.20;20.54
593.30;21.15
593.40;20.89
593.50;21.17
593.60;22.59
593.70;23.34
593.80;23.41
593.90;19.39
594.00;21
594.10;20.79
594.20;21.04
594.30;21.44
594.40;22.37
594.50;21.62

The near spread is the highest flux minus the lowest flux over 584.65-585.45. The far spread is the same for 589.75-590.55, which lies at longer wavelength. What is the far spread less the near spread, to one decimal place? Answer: 5.3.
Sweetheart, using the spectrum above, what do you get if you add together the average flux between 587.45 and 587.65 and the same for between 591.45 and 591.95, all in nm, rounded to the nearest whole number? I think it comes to 46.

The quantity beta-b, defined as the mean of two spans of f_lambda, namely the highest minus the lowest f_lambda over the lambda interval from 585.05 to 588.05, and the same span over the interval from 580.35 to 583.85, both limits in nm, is 4.3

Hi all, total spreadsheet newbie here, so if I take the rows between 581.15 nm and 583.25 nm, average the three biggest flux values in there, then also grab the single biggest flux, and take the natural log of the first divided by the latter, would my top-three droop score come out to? -0.0075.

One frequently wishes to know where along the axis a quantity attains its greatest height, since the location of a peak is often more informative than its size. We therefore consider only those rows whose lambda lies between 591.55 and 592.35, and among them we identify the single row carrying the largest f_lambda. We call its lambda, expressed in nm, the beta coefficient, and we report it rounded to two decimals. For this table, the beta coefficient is 591.70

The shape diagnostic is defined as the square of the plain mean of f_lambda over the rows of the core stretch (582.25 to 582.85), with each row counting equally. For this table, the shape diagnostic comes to 495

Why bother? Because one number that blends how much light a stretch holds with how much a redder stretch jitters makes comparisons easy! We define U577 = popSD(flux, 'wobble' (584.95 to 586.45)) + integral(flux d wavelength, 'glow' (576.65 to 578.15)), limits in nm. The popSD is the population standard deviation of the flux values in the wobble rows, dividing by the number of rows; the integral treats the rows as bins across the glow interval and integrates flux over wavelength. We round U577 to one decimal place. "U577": 33.4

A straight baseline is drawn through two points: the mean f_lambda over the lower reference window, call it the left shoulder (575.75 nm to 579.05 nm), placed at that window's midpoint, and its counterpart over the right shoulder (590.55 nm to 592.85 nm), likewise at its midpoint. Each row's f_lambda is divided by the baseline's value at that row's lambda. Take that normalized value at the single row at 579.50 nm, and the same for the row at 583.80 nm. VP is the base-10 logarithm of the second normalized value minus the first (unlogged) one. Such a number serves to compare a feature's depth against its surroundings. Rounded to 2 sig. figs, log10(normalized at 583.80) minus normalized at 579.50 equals -0.94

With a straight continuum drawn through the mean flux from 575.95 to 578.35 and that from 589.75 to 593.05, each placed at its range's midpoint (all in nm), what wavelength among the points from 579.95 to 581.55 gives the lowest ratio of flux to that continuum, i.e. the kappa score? 580.00 nm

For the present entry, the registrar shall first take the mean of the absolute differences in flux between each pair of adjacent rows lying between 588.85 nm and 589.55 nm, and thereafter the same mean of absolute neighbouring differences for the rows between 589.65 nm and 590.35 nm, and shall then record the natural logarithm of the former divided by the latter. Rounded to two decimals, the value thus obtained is 0.24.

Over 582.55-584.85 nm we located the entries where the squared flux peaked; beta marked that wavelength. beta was 583.80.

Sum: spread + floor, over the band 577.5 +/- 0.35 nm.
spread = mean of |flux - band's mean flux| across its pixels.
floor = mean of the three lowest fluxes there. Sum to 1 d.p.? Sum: 21.7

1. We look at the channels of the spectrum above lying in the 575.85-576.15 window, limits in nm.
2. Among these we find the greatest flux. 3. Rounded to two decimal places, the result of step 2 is 22.93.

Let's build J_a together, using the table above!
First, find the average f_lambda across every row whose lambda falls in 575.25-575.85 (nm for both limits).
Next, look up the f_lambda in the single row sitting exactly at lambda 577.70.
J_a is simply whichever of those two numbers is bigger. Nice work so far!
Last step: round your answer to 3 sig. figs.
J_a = 22.0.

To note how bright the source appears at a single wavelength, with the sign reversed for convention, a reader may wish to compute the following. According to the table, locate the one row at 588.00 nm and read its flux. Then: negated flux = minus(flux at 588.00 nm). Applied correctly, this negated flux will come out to -24.5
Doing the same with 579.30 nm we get -23.9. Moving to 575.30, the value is -20.7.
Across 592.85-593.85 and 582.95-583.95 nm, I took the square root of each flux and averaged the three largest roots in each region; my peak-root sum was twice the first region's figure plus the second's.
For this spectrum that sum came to 14.65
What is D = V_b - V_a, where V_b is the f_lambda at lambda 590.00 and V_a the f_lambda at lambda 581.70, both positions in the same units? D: -2.2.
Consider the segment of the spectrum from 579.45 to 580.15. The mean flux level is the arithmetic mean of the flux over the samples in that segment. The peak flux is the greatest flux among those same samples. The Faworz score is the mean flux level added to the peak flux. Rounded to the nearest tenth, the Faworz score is 46.5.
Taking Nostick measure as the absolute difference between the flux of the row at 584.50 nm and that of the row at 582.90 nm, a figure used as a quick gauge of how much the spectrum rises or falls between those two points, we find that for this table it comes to 1.1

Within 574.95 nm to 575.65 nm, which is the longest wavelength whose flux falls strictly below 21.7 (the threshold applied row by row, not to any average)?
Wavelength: 575.50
